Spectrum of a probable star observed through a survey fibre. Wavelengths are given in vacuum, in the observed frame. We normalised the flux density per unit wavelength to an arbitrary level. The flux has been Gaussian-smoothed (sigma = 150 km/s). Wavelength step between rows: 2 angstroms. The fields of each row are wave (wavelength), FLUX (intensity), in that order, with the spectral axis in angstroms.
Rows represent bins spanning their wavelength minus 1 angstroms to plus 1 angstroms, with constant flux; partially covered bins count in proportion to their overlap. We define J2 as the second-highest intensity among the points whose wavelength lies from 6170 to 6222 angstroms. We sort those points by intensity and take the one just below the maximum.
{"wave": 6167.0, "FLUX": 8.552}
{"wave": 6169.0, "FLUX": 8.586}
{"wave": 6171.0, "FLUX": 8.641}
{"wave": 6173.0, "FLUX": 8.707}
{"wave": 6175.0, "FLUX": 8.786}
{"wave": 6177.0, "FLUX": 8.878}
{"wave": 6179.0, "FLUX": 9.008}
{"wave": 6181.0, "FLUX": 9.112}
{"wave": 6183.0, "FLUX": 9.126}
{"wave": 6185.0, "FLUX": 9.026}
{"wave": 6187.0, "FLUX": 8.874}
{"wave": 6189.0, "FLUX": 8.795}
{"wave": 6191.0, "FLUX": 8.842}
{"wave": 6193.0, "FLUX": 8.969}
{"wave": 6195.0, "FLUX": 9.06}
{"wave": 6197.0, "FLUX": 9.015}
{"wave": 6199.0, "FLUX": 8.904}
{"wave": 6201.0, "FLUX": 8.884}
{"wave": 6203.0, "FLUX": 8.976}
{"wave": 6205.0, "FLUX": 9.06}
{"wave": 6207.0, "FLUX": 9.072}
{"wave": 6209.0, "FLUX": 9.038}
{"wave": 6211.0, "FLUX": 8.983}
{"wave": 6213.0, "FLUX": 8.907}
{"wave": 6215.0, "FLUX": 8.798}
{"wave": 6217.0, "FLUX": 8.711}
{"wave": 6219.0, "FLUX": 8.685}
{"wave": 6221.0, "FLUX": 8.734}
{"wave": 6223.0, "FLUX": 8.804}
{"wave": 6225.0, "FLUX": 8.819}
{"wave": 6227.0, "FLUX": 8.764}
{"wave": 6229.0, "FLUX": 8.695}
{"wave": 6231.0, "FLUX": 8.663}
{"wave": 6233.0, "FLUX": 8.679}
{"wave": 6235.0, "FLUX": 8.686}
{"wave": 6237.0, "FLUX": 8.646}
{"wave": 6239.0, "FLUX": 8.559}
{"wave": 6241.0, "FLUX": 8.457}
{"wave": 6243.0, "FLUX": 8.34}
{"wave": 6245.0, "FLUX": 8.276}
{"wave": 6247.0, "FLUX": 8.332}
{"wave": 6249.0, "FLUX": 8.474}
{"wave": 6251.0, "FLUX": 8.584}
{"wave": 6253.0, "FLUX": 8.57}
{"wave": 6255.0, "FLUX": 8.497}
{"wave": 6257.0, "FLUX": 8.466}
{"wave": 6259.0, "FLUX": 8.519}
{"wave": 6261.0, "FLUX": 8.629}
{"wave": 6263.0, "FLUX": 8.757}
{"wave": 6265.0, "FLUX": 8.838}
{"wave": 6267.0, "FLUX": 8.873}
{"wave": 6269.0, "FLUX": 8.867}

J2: 9.112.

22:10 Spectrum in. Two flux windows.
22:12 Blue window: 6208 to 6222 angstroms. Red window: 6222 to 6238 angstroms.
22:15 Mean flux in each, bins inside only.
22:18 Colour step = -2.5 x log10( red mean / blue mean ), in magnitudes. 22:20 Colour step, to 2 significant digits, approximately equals 0.014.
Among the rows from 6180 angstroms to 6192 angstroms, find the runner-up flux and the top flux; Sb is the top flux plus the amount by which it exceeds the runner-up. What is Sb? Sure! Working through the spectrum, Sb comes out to 9.14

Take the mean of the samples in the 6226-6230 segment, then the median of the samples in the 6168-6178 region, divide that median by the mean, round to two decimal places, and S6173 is 1.00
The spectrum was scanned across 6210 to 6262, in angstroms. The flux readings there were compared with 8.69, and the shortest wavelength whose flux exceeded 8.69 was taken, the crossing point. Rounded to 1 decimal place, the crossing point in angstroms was 6211.0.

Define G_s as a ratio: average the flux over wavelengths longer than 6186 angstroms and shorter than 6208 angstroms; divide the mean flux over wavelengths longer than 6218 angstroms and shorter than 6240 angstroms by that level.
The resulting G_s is 0.972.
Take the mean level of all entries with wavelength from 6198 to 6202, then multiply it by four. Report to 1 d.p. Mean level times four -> 35.6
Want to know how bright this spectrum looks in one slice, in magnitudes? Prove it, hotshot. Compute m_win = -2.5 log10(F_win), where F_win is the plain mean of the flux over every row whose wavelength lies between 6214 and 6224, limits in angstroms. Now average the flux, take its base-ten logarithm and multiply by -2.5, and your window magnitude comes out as -2.35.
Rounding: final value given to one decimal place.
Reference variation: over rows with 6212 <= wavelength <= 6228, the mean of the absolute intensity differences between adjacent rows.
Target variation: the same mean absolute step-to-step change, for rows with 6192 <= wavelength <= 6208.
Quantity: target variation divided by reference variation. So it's 1.1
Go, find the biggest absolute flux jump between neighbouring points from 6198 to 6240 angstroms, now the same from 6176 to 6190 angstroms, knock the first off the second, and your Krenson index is 0.043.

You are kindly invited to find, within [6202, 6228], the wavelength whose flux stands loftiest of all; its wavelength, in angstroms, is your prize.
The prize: 6207.0 angstroms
